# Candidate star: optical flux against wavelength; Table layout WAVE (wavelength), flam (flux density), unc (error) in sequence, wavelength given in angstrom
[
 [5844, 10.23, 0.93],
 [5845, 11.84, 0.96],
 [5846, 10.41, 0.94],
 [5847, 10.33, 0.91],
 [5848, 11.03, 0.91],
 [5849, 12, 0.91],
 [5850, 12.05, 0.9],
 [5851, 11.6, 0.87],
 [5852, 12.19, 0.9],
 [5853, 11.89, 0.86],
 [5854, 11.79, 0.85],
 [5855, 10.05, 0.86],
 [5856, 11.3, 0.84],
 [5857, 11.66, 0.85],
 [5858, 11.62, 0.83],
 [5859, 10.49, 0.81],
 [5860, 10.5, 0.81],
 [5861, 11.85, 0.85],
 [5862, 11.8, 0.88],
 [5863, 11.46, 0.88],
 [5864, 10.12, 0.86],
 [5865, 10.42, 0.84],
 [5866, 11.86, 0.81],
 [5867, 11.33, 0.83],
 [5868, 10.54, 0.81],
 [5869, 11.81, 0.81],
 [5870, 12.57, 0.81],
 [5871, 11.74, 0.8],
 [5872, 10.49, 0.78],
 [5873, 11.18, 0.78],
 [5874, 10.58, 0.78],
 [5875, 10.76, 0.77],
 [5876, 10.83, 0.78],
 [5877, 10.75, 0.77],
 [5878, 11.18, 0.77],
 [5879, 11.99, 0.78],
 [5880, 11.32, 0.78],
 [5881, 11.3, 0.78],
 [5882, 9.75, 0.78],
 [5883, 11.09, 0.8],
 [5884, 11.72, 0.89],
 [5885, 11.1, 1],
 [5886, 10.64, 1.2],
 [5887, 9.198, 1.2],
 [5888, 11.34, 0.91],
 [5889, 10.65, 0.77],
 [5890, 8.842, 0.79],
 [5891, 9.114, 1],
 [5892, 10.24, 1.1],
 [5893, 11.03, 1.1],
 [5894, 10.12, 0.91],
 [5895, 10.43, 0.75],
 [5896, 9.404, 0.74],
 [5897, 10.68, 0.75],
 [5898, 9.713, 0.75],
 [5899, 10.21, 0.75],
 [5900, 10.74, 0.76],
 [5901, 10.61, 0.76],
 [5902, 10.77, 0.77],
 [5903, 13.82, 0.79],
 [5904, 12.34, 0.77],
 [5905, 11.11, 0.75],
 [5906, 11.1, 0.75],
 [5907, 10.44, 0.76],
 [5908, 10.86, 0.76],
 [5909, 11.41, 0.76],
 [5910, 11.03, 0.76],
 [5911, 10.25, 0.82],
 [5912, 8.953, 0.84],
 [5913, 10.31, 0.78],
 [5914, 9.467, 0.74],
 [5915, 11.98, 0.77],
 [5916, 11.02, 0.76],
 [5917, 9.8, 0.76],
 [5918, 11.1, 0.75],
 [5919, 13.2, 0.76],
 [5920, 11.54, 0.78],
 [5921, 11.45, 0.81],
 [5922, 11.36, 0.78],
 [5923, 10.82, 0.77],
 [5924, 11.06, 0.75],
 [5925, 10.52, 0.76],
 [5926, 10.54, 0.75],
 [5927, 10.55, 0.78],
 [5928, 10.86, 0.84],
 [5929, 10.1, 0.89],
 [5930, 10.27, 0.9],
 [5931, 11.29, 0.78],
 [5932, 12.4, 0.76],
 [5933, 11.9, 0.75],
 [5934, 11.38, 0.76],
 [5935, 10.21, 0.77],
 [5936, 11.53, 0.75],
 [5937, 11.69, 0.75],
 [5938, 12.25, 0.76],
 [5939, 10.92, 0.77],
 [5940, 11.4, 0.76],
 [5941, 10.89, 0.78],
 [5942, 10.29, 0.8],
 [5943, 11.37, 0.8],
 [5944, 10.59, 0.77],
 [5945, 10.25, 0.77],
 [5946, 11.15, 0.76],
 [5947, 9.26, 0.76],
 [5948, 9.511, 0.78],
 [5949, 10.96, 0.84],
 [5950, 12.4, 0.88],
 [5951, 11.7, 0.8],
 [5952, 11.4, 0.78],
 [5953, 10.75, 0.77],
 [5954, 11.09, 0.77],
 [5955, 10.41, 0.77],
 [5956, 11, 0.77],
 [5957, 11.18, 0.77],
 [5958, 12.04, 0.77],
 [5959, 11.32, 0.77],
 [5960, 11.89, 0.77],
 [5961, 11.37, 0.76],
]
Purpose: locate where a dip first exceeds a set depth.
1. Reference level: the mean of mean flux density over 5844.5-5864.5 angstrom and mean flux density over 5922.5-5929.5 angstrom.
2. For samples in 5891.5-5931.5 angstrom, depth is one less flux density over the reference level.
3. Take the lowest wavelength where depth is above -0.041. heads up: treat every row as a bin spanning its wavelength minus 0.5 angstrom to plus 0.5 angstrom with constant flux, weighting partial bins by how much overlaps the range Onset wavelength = 5892 angstrom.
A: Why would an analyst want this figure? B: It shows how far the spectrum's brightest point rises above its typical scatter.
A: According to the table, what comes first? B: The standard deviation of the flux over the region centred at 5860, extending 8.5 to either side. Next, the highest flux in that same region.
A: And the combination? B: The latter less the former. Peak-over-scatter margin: 11.5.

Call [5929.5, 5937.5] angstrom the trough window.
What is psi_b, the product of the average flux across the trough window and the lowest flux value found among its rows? 116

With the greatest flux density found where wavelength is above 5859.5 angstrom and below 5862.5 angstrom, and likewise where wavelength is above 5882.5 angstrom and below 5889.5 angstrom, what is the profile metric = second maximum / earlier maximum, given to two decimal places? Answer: 0.99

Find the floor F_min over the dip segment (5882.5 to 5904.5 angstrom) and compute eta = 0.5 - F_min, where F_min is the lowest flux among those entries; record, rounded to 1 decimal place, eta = -8.3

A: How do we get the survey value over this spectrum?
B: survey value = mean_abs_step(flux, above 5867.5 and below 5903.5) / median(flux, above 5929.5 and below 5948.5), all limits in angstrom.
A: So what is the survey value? 0.075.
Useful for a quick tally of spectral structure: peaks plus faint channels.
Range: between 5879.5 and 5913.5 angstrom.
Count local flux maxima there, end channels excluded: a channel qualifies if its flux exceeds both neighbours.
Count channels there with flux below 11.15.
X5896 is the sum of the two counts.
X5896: 35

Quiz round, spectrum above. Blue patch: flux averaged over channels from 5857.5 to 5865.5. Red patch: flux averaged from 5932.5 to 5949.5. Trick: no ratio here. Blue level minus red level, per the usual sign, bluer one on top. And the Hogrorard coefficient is 0.12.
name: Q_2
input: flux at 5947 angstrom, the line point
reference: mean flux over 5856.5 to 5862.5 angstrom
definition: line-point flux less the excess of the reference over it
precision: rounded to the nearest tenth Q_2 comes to 7.2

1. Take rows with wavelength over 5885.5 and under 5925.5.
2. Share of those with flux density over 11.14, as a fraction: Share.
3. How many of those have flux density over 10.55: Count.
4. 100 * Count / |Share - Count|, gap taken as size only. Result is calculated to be 101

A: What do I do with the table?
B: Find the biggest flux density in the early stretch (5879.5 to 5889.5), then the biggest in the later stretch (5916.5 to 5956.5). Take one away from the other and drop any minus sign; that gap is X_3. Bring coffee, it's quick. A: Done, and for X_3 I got 1.48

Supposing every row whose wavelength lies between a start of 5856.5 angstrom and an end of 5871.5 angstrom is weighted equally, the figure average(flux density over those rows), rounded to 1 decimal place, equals 11.3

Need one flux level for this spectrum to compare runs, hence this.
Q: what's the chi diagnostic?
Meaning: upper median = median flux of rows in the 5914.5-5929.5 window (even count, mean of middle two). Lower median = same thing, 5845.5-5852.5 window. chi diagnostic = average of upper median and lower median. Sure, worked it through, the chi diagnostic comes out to 11.3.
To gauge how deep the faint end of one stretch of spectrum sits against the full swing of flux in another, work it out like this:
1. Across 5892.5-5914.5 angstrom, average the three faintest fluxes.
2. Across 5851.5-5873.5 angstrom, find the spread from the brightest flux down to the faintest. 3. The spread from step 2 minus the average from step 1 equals -6.8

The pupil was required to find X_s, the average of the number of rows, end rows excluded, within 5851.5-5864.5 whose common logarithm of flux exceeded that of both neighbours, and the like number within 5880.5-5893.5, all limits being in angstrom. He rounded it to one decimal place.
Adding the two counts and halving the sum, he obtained 2.0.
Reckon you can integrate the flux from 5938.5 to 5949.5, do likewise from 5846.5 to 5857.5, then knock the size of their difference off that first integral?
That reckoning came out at 107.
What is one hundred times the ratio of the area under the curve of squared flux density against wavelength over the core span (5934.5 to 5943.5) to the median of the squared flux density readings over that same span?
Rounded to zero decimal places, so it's 872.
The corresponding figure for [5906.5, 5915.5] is 921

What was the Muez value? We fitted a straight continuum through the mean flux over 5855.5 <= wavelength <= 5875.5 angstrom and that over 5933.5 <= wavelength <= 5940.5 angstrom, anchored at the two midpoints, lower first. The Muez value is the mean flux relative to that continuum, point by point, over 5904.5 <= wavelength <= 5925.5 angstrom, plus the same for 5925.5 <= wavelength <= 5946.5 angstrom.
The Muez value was 1.94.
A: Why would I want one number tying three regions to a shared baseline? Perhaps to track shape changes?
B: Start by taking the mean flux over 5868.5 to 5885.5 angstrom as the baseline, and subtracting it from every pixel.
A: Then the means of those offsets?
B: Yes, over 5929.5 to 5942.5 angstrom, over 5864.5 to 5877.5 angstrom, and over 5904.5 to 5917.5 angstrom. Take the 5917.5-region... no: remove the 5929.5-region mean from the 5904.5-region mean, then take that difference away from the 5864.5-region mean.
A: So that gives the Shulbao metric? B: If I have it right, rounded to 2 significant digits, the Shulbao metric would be 0.63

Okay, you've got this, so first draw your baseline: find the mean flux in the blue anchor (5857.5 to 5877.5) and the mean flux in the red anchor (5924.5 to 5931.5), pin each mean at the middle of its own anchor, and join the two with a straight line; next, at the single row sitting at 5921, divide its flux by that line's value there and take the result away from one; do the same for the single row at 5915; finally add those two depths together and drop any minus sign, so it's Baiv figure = 0.19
